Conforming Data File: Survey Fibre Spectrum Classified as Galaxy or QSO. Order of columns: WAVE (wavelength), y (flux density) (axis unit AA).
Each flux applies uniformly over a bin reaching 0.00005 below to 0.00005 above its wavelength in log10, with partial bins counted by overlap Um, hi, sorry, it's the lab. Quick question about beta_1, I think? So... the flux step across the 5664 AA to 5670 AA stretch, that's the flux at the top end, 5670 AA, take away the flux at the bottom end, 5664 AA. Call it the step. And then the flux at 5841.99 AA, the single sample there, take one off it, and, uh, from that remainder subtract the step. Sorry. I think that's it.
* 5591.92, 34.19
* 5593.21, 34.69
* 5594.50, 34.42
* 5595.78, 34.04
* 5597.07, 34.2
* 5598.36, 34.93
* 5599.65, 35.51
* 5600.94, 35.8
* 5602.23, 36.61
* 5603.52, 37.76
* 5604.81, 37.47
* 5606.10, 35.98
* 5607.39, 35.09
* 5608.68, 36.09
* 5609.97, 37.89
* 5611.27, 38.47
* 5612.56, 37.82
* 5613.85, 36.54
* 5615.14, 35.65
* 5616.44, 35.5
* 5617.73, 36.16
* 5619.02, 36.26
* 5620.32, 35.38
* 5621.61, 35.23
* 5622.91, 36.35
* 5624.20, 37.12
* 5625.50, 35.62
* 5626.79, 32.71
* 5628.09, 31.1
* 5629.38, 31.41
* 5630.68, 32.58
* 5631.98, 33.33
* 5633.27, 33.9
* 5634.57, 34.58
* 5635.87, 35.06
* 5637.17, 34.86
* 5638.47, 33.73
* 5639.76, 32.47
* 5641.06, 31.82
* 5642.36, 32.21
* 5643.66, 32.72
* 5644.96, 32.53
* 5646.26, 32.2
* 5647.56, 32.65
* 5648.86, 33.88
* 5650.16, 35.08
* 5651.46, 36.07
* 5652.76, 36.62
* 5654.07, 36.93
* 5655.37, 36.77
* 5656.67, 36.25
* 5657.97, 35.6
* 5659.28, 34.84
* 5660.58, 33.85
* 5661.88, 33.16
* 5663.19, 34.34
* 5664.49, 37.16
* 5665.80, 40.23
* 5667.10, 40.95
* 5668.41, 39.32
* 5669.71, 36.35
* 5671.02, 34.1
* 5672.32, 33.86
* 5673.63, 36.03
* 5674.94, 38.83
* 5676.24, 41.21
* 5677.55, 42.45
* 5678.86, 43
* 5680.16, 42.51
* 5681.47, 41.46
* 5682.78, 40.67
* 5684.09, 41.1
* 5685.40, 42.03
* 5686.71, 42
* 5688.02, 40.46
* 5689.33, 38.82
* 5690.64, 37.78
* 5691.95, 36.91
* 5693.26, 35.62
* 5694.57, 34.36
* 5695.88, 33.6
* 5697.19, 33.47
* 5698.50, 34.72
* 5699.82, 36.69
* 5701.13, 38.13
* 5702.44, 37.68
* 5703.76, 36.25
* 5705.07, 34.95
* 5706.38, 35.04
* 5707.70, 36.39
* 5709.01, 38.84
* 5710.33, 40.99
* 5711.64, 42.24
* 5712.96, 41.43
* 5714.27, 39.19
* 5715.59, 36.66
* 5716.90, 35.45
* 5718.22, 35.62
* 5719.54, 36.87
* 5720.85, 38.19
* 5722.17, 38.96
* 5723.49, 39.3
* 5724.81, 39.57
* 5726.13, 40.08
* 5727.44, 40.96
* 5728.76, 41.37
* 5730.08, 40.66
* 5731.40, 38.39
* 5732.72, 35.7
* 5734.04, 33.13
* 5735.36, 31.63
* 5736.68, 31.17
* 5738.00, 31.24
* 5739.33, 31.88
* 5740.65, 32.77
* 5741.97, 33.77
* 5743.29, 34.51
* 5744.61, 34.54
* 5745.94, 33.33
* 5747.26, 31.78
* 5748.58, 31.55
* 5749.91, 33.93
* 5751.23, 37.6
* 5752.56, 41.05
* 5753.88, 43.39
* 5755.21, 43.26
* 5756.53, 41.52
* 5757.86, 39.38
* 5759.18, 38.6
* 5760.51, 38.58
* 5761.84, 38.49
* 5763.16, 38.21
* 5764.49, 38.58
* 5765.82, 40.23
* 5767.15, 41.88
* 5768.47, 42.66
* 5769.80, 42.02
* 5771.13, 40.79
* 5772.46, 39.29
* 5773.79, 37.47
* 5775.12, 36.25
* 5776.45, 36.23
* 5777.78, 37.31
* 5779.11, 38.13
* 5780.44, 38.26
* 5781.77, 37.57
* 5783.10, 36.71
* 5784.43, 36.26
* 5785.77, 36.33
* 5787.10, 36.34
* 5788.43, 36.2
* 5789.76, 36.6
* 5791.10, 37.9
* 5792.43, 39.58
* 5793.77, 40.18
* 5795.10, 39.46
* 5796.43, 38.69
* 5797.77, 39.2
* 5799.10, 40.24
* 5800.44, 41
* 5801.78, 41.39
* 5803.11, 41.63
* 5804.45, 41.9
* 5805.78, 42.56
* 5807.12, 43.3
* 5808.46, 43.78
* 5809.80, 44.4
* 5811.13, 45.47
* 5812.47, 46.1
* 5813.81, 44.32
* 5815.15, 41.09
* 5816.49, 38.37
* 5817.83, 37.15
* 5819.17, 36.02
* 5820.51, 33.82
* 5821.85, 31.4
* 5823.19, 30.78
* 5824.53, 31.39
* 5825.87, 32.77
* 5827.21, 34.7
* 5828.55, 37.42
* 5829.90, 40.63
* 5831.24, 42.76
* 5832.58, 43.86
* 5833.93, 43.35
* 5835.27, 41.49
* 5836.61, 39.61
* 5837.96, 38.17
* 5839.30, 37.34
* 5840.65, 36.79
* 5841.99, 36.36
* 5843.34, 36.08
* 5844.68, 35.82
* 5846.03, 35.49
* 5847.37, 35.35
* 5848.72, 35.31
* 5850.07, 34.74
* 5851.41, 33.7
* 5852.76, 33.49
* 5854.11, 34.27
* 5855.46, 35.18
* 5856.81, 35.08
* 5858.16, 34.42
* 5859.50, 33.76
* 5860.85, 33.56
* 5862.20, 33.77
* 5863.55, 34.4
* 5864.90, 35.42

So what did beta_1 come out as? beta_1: 36.2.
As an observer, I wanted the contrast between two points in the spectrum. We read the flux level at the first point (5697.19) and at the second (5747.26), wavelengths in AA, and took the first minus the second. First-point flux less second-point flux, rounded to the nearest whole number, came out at 2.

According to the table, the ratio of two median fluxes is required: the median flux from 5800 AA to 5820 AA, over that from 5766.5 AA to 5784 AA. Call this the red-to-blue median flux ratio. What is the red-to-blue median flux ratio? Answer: 1.10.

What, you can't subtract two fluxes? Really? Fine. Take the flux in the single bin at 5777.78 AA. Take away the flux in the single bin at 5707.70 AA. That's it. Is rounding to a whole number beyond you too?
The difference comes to 1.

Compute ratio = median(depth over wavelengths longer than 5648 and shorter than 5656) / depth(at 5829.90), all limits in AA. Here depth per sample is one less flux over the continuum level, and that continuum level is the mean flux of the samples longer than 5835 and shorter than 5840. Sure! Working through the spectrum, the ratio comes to -2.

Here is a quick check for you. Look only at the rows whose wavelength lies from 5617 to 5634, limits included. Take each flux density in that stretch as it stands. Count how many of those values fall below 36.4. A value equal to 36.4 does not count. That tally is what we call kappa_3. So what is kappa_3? 12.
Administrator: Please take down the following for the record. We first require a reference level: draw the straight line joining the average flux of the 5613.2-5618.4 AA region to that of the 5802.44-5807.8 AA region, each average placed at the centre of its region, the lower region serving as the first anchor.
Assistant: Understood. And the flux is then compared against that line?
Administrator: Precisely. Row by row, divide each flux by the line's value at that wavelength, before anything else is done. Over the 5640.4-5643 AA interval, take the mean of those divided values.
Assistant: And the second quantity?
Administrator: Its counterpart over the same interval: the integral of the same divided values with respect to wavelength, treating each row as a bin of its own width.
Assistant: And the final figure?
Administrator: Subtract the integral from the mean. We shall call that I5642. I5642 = -1.39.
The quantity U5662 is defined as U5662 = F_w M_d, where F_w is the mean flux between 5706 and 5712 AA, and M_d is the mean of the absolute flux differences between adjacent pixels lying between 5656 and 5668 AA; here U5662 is 53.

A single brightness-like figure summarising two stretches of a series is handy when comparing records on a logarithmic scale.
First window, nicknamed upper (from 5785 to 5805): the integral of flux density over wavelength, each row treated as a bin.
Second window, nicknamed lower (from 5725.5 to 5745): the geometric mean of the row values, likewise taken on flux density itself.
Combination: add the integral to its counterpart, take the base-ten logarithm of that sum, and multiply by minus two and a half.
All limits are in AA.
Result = -7.28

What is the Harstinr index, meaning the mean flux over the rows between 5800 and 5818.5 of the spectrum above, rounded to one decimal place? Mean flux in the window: 42.3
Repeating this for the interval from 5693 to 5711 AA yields 36.2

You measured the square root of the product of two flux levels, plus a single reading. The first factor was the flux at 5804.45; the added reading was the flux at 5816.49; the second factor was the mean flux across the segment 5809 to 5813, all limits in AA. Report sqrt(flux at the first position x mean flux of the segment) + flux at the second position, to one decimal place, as 81.9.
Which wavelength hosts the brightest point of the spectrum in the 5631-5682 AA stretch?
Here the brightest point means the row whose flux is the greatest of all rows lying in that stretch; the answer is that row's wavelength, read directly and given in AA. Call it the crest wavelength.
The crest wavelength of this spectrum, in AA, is 5678.86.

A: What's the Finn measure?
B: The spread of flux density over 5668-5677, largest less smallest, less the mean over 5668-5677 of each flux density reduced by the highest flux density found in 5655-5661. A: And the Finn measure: 7.0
